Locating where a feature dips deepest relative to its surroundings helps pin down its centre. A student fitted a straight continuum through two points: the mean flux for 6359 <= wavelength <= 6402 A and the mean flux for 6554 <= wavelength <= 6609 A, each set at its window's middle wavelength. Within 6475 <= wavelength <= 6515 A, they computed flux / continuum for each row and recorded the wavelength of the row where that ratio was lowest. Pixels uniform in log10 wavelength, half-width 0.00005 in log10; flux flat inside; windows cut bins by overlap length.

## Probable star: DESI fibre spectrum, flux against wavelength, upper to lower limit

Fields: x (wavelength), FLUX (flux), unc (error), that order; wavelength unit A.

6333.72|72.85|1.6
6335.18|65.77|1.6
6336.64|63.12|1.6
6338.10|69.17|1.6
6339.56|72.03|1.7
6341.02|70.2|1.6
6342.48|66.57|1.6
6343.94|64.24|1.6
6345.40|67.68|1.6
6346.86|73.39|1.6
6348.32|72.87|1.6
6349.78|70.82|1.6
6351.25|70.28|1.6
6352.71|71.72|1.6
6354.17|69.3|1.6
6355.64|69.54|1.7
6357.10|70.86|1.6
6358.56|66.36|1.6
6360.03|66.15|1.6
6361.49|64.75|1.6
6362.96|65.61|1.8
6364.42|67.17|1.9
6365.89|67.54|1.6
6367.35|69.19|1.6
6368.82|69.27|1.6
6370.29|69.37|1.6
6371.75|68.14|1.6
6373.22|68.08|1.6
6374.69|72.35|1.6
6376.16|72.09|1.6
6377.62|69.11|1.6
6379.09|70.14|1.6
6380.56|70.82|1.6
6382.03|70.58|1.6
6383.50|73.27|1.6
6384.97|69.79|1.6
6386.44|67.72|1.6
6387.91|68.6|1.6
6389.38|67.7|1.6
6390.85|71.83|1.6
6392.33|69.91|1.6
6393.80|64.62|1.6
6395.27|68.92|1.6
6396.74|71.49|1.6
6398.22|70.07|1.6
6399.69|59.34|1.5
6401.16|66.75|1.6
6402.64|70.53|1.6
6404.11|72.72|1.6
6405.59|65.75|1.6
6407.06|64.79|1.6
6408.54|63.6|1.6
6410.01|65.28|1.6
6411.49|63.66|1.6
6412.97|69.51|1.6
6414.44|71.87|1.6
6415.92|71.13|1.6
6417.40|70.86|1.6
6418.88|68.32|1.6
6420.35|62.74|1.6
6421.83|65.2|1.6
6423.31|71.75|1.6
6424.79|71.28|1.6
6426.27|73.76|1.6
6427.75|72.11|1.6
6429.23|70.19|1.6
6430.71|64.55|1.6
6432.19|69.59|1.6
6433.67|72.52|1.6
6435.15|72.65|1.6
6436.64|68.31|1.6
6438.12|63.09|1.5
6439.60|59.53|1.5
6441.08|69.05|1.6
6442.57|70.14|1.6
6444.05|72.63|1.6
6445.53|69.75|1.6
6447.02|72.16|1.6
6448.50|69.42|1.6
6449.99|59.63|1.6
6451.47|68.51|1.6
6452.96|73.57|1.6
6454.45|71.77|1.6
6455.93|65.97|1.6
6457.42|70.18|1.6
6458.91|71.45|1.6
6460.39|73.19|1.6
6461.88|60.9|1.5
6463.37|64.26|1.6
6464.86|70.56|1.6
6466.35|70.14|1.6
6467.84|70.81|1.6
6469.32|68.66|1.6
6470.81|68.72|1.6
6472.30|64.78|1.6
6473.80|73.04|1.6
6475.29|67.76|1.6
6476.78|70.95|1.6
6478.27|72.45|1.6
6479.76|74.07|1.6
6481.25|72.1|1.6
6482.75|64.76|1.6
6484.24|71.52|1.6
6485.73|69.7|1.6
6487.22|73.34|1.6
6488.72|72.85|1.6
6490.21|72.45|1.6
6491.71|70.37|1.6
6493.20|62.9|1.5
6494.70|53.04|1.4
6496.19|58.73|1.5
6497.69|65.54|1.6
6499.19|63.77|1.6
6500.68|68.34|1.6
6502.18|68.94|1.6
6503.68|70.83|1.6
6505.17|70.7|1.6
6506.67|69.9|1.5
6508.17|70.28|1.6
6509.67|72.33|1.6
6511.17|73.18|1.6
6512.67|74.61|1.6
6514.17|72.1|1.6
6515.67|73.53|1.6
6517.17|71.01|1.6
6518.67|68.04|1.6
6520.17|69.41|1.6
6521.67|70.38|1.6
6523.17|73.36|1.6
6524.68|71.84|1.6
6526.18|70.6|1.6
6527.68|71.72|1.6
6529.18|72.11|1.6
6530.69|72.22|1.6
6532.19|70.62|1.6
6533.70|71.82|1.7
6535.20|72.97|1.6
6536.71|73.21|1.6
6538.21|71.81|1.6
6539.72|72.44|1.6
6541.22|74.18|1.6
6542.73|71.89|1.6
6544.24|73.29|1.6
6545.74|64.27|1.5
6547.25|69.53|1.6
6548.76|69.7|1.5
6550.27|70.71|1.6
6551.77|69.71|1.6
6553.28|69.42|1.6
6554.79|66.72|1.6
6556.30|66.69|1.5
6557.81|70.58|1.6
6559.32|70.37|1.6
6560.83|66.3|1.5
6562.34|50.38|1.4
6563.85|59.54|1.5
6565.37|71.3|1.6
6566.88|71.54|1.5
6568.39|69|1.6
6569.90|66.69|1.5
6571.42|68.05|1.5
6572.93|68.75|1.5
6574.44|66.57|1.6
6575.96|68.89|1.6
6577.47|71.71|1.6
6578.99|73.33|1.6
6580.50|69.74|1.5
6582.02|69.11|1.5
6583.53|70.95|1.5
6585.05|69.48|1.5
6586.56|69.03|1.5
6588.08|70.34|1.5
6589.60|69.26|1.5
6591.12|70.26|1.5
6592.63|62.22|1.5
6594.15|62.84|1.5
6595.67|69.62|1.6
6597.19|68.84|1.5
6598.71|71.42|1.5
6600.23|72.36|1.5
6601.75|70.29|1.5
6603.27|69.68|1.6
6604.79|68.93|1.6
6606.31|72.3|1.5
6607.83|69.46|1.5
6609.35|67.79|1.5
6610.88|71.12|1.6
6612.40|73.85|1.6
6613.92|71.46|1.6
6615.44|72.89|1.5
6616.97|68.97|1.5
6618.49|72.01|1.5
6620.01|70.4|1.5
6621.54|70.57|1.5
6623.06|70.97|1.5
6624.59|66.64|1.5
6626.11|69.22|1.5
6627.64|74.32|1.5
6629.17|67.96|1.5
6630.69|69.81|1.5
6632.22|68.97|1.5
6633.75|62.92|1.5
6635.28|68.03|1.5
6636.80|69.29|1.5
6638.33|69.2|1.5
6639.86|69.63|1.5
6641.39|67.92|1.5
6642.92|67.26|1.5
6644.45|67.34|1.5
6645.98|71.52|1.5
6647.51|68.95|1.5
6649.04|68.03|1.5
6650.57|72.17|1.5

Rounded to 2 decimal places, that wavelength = 6494.70 A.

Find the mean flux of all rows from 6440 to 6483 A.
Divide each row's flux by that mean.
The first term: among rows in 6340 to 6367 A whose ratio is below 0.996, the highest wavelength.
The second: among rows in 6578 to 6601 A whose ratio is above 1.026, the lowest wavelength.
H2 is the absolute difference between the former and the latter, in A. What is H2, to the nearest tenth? 213.1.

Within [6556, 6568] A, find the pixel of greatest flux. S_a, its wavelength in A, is 6566.88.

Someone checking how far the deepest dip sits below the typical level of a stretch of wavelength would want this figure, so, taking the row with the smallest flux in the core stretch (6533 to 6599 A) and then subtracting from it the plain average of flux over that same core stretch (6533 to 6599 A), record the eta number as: -19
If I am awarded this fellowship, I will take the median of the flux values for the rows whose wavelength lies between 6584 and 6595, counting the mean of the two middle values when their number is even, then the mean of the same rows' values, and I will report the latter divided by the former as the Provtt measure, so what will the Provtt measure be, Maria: 0.98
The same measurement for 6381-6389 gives 1.00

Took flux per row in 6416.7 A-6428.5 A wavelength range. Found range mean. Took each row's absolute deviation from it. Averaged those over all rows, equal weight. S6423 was 3.1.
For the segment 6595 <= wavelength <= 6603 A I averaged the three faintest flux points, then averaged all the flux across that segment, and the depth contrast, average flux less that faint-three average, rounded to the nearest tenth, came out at 0.9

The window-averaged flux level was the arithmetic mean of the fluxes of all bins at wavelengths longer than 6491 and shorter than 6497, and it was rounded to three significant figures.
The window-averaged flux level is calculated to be 61.3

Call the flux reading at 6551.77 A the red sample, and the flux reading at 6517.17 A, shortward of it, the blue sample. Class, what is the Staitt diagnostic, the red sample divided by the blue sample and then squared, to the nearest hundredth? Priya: 0.96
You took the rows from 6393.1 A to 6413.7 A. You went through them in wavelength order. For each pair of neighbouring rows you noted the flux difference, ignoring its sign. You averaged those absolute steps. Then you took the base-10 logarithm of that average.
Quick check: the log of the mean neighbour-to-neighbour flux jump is 0.59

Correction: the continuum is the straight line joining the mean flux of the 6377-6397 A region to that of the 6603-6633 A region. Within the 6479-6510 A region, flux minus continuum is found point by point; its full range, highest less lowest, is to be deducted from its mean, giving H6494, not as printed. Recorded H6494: -23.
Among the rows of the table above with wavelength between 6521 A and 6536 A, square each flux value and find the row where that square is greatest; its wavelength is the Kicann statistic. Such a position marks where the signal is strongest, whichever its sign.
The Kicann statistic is 6523.17 A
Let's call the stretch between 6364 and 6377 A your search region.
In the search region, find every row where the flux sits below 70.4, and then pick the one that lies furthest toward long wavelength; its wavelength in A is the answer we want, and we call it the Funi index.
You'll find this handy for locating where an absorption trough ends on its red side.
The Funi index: 6373.22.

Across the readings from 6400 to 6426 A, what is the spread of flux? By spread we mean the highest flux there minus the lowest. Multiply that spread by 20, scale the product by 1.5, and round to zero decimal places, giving 299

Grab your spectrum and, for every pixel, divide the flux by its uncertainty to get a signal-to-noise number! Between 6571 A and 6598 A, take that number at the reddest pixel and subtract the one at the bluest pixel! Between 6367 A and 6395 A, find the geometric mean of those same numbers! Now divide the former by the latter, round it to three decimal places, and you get 0.012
